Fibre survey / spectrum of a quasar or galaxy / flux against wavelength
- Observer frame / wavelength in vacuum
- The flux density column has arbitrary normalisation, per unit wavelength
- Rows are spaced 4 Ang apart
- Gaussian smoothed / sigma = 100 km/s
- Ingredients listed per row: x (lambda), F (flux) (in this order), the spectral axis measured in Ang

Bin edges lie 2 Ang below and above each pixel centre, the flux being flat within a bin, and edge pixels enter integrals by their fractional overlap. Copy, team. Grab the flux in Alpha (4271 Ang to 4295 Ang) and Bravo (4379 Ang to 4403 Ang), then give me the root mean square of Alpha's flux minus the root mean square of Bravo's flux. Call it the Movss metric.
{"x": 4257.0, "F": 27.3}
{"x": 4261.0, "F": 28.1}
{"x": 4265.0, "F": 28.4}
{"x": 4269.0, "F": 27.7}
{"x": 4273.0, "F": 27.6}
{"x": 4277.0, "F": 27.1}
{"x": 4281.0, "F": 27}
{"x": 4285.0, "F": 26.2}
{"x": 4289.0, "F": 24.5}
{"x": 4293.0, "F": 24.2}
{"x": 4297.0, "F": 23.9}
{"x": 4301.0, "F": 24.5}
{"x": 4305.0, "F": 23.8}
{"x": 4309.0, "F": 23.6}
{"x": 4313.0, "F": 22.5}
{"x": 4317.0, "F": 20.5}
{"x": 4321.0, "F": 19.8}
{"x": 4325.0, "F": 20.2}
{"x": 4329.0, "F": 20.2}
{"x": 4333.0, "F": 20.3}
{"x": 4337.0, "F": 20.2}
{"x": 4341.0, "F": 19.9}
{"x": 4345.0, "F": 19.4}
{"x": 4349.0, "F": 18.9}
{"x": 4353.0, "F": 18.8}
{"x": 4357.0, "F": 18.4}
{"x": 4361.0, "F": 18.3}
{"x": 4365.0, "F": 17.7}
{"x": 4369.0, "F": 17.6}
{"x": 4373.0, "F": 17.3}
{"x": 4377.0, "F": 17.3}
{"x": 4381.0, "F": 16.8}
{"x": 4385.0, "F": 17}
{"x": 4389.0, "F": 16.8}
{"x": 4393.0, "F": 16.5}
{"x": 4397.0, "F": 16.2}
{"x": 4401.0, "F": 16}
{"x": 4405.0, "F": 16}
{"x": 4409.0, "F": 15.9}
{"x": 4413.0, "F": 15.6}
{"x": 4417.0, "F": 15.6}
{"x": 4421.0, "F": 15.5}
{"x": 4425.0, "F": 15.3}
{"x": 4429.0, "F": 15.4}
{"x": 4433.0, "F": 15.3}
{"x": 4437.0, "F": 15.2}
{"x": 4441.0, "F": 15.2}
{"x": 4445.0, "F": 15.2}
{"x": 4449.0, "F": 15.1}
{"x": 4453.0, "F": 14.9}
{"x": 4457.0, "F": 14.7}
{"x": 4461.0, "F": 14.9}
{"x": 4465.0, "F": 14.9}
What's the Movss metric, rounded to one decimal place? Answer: 9.6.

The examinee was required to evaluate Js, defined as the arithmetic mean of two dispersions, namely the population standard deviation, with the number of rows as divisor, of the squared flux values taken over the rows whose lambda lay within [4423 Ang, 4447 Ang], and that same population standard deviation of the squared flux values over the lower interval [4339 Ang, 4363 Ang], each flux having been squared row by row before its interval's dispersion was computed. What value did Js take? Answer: 12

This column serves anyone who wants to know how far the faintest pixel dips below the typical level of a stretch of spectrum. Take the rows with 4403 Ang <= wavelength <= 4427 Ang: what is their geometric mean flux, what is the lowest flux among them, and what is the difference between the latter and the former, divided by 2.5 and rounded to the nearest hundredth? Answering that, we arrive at -0.14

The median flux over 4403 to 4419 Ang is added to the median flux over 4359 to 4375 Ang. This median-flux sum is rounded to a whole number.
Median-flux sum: 33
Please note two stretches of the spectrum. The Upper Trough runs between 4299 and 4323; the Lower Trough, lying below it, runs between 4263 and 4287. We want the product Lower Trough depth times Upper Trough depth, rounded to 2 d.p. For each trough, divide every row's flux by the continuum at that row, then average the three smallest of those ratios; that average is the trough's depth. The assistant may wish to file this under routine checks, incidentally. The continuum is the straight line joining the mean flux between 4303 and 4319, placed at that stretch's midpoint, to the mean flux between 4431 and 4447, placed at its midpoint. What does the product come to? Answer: 1.03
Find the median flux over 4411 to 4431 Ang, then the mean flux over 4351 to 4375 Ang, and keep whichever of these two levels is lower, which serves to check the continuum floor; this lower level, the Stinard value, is 15.5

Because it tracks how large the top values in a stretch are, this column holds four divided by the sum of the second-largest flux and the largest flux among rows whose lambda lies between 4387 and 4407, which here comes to 0.120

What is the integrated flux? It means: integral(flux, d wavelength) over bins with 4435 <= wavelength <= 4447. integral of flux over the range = 182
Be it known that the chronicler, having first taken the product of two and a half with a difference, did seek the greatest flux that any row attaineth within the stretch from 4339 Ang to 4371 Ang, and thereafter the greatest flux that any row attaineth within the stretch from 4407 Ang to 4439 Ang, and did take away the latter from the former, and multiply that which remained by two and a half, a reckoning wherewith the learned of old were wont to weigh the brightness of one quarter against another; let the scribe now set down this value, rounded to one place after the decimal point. 10.0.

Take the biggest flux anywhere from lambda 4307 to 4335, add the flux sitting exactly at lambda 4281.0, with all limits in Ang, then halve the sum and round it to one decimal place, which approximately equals 25.3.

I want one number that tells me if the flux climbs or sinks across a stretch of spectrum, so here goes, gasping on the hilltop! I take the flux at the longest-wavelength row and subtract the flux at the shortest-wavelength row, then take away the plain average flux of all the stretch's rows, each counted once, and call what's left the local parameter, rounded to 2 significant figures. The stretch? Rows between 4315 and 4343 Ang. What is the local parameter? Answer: -21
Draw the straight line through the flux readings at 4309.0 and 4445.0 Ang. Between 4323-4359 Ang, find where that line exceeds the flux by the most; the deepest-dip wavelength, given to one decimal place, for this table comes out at 4325.0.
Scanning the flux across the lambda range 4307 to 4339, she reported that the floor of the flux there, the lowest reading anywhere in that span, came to 19.8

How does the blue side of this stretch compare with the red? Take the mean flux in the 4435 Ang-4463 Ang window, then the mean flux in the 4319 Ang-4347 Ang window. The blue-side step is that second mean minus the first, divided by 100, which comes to 0.050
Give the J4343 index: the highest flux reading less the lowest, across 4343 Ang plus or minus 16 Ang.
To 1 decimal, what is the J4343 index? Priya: 1.9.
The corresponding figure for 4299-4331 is 4.7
